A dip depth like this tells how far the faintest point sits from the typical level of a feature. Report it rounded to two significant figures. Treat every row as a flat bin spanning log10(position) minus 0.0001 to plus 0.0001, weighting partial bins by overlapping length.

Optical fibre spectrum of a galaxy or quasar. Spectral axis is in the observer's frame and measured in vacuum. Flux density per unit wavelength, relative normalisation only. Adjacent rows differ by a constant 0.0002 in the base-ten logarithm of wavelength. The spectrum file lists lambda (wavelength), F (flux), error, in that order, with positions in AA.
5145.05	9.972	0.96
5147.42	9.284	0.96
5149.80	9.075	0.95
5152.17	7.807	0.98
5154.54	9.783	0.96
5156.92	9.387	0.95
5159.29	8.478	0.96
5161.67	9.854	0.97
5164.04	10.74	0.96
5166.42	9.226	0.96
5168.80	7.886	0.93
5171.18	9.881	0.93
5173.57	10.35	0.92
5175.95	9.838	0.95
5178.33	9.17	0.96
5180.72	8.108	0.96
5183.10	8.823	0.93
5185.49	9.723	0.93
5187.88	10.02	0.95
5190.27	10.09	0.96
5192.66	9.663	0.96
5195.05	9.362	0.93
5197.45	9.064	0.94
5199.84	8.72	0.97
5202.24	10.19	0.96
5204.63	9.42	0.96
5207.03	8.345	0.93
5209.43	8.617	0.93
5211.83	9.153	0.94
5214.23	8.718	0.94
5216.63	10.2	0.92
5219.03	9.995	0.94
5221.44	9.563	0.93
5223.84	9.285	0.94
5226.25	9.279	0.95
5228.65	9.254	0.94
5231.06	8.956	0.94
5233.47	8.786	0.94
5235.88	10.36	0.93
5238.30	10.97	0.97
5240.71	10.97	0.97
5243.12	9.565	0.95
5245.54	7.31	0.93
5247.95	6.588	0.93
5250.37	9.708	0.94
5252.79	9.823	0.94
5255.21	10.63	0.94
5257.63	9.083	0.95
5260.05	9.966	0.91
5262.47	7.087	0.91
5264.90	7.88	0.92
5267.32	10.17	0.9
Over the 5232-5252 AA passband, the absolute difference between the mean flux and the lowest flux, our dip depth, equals 2.7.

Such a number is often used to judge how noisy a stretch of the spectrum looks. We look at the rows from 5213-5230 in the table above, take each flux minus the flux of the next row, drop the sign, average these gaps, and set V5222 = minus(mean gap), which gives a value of -0.40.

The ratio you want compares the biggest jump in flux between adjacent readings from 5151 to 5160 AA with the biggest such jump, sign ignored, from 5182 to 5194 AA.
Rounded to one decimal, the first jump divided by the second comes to 2.2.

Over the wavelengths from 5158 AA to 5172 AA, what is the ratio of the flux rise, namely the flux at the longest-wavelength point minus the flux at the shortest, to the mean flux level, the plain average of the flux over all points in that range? 0.15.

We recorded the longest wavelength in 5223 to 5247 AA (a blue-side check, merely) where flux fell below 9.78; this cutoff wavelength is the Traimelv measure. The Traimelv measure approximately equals 5245.54 AA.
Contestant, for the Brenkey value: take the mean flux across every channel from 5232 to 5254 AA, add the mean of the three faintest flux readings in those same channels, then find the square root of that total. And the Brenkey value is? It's 4.11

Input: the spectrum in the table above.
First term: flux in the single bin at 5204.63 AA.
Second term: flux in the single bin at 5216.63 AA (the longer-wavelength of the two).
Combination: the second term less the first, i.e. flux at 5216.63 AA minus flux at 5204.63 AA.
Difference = 0.8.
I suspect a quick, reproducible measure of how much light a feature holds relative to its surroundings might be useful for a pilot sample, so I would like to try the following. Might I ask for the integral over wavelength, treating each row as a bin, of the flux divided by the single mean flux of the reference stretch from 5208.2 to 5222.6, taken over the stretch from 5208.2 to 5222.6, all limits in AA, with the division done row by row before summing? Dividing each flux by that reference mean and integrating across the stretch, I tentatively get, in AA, 14.4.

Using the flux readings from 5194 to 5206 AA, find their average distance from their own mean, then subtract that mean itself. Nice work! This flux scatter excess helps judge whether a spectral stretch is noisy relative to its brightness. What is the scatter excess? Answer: -9.0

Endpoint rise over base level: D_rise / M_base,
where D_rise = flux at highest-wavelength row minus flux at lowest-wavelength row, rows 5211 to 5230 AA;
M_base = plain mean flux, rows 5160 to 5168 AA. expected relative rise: 0.01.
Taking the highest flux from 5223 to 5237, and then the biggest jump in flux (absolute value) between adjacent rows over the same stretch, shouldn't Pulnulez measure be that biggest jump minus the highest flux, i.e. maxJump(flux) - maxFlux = -8.79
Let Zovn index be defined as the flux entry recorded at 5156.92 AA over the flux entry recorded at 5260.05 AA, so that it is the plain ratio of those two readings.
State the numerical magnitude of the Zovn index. 0.94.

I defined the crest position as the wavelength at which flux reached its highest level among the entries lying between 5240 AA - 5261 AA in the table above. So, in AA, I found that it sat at 5240.71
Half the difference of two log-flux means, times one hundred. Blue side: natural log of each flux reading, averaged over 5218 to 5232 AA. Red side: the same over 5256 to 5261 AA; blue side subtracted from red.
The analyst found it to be 1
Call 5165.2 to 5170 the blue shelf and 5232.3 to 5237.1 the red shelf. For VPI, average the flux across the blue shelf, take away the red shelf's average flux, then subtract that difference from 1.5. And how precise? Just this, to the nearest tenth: 2.5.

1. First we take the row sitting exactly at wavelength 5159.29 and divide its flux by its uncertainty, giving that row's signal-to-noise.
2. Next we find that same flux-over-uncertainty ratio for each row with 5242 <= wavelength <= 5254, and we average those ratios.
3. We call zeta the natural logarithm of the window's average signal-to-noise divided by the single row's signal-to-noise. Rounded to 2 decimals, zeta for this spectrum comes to 0.04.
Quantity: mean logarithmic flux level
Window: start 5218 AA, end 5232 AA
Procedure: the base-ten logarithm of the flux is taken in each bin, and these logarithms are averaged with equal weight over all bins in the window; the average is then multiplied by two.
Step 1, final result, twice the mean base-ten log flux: 1.94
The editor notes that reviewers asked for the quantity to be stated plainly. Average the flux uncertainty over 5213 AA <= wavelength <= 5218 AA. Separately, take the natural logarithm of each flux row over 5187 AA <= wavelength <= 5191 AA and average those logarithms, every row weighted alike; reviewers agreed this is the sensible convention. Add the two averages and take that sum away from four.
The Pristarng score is 0.76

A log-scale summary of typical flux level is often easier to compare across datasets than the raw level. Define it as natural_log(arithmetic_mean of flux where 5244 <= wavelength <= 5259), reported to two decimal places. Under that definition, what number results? 2.18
